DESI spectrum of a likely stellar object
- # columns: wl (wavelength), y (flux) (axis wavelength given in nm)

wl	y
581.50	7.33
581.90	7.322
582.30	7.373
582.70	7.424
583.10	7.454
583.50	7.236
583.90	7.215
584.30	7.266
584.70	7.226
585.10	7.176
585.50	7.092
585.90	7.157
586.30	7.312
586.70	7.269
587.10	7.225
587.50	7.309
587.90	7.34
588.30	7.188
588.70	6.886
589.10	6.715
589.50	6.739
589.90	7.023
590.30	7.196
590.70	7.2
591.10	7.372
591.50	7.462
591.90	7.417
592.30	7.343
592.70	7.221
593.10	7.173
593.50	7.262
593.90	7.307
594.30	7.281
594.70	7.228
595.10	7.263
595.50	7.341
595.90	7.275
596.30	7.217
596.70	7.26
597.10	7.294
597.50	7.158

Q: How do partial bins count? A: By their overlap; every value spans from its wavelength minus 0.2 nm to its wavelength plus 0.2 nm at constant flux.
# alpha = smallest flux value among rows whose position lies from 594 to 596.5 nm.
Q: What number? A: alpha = 7.217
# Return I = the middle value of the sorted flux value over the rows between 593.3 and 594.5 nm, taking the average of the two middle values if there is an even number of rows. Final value 7.28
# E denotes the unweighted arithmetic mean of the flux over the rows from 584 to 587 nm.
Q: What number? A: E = 7.21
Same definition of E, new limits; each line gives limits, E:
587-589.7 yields 7.06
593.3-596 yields 7.28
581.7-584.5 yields 7.33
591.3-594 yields 7.31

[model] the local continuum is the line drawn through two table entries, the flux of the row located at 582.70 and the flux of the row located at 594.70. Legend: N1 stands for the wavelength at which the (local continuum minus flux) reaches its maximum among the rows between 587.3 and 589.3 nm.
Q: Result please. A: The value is 589.10 nm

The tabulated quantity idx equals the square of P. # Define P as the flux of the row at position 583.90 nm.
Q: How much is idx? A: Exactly 52.06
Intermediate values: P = 7.215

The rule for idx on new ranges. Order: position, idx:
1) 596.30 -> 52.09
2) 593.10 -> 51.45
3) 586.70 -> 52.84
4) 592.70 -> 52.14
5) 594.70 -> 52.24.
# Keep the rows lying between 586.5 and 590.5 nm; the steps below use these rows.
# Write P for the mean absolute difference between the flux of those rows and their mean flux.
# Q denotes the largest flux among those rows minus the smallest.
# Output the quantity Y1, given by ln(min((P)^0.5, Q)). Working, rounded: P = 0.199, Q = 0.6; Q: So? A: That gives -0.8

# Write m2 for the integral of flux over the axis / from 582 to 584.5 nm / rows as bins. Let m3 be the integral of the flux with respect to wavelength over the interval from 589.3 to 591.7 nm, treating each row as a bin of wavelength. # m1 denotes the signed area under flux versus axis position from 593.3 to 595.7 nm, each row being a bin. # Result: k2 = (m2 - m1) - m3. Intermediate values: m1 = 17.5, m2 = 18.3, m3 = 17.2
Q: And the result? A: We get -16.4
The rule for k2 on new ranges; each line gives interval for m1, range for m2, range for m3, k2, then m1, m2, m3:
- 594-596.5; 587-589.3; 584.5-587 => -19.8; 18.2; 16.3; 18.0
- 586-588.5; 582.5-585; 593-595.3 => -16.6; 18.2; 18.2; 16.7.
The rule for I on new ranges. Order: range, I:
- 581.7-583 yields 7.37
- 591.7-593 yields 7.34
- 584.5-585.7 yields 7.18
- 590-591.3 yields 7.20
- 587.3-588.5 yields 7.31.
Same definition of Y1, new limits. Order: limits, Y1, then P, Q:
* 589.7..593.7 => -1.1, 0.105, 0.4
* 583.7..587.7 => -1.5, 0.052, 0.2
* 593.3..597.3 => -2.1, 0.027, 0.1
